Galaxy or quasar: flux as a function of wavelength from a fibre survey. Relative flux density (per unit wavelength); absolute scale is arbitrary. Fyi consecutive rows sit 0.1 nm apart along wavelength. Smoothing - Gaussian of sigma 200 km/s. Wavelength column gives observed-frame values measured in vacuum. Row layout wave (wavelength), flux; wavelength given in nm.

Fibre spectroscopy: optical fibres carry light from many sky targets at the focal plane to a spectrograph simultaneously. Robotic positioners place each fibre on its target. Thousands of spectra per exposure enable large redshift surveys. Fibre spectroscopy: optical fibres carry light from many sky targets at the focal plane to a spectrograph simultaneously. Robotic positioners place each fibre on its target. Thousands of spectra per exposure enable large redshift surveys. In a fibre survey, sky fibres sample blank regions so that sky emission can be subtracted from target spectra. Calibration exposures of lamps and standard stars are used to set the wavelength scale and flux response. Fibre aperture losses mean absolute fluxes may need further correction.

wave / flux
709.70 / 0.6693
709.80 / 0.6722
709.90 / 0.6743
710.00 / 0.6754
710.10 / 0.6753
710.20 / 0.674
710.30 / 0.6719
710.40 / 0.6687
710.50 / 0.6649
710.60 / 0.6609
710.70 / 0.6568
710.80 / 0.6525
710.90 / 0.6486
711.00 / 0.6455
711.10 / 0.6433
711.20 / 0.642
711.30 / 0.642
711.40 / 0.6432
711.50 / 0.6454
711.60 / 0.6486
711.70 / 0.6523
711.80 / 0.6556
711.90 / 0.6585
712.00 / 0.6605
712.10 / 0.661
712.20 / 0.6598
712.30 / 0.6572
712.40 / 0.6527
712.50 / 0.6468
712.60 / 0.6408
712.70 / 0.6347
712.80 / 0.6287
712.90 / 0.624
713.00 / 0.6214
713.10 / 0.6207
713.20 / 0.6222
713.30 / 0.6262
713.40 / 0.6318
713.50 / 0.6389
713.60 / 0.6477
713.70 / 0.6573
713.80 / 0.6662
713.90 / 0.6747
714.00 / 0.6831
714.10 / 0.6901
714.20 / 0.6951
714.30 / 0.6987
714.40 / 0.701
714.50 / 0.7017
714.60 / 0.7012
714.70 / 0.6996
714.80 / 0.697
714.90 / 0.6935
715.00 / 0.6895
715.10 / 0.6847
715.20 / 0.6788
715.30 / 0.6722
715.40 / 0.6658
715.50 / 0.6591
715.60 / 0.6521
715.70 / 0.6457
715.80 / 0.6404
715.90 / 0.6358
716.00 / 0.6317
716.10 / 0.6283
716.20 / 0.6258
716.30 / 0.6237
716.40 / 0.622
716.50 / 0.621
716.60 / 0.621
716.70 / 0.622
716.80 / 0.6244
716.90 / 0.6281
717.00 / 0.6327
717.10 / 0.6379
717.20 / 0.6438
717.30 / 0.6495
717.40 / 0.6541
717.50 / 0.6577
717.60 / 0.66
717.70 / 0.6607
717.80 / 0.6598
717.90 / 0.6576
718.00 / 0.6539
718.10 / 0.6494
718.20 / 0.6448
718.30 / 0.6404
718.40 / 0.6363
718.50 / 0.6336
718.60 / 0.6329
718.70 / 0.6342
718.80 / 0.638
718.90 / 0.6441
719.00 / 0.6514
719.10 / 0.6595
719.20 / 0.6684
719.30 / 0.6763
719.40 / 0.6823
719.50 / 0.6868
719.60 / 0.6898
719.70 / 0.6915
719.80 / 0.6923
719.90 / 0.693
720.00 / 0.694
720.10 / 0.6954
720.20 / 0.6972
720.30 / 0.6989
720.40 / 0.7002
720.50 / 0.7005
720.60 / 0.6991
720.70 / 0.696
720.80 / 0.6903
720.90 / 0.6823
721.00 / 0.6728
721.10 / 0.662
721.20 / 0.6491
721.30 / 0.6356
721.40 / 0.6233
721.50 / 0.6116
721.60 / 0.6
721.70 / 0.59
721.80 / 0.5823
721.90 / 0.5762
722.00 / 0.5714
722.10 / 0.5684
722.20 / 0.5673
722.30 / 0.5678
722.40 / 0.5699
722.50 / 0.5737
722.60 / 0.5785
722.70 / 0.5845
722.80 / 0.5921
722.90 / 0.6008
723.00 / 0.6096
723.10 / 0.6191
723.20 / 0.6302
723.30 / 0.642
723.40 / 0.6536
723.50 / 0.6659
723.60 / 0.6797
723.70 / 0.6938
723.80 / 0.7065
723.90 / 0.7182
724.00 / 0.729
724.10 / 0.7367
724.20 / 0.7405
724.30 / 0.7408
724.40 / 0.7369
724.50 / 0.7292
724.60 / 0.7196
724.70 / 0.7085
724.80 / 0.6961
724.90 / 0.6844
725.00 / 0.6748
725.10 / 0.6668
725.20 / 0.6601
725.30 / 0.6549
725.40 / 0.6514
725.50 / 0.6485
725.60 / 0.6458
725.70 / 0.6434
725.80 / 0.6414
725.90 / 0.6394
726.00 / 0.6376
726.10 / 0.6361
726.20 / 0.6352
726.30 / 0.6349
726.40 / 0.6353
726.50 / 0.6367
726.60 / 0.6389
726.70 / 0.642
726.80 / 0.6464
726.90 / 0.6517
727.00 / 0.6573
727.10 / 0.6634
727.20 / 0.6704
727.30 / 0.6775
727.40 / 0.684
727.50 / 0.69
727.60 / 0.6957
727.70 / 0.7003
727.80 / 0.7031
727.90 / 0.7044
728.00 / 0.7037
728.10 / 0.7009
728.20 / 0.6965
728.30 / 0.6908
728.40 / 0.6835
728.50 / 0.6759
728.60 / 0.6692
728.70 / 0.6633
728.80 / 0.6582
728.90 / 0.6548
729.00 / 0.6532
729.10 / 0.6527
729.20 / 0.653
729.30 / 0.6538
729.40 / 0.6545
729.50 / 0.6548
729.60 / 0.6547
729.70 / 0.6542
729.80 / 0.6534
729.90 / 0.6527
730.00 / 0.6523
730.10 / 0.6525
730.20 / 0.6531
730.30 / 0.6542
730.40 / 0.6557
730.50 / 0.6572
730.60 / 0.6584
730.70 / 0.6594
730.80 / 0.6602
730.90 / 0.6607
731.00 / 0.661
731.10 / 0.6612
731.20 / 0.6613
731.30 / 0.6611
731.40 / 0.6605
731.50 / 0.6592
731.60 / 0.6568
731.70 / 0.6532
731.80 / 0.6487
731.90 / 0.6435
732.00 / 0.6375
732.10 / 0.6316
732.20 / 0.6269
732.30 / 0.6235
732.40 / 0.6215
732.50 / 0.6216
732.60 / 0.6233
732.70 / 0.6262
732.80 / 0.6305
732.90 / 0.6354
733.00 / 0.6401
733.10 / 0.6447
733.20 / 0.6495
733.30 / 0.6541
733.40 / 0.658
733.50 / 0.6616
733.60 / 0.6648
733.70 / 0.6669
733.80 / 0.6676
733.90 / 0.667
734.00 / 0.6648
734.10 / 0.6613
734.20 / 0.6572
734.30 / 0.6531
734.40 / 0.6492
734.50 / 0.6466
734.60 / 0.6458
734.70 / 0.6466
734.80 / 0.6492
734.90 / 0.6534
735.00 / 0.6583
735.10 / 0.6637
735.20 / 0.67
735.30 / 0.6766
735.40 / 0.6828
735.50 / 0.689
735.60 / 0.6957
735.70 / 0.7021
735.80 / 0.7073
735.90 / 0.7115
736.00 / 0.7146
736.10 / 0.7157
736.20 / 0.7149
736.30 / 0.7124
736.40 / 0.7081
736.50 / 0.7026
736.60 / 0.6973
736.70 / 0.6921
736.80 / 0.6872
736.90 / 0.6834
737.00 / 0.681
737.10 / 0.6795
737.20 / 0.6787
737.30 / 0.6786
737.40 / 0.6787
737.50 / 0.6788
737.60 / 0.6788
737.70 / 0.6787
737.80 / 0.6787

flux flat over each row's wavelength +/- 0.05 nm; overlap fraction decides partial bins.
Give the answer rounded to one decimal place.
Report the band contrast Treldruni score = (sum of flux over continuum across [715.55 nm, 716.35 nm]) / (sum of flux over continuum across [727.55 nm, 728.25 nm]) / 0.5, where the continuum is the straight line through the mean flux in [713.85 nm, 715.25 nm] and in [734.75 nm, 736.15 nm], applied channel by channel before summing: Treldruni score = 2.1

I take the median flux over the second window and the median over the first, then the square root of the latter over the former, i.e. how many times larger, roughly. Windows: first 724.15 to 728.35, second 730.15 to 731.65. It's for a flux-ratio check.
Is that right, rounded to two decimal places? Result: 1.01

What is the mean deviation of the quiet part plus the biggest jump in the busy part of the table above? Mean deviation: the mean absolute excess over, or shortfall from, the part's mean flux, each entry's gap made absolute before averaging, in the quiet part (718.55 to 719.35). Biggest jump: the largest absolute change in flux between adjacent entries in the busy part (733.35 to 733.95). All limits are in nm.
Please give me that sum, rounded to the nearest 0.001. 0.017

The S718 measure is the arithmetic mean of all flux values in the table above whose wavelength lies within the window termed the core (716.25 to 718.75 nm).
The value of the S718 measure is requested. 0.640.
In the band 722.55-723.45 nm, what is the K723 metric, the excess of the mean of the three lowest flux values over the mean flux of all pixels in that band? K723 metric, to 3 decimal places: -0.027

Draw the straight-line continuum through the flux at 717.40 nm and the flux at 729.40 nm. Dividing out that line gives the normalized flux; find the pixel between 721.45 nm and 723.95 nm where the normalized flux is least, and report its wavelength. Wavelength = 722.20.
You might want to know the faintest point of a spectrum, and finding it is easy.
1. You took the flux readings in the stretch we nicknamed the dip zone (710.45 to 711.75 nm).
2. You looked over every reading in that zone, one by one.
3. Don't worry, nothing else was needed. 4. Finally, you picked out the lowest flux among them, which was 0.642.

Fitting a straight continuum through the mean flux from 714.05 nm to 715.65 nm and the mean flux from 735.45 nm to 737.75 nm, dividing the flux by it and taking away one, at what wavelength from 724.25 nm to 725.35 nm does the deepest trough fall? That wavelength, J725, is 725.30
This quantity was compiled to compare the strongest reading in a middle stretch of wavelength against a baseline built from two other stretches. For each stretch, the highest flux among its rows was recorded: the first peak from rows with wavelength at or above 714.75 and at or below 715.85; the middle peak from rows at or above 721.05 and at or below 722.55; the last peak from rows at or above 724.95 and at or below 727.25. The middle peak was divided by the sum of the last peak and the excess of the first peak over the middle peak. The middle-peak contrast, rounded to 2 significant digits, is 0.93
